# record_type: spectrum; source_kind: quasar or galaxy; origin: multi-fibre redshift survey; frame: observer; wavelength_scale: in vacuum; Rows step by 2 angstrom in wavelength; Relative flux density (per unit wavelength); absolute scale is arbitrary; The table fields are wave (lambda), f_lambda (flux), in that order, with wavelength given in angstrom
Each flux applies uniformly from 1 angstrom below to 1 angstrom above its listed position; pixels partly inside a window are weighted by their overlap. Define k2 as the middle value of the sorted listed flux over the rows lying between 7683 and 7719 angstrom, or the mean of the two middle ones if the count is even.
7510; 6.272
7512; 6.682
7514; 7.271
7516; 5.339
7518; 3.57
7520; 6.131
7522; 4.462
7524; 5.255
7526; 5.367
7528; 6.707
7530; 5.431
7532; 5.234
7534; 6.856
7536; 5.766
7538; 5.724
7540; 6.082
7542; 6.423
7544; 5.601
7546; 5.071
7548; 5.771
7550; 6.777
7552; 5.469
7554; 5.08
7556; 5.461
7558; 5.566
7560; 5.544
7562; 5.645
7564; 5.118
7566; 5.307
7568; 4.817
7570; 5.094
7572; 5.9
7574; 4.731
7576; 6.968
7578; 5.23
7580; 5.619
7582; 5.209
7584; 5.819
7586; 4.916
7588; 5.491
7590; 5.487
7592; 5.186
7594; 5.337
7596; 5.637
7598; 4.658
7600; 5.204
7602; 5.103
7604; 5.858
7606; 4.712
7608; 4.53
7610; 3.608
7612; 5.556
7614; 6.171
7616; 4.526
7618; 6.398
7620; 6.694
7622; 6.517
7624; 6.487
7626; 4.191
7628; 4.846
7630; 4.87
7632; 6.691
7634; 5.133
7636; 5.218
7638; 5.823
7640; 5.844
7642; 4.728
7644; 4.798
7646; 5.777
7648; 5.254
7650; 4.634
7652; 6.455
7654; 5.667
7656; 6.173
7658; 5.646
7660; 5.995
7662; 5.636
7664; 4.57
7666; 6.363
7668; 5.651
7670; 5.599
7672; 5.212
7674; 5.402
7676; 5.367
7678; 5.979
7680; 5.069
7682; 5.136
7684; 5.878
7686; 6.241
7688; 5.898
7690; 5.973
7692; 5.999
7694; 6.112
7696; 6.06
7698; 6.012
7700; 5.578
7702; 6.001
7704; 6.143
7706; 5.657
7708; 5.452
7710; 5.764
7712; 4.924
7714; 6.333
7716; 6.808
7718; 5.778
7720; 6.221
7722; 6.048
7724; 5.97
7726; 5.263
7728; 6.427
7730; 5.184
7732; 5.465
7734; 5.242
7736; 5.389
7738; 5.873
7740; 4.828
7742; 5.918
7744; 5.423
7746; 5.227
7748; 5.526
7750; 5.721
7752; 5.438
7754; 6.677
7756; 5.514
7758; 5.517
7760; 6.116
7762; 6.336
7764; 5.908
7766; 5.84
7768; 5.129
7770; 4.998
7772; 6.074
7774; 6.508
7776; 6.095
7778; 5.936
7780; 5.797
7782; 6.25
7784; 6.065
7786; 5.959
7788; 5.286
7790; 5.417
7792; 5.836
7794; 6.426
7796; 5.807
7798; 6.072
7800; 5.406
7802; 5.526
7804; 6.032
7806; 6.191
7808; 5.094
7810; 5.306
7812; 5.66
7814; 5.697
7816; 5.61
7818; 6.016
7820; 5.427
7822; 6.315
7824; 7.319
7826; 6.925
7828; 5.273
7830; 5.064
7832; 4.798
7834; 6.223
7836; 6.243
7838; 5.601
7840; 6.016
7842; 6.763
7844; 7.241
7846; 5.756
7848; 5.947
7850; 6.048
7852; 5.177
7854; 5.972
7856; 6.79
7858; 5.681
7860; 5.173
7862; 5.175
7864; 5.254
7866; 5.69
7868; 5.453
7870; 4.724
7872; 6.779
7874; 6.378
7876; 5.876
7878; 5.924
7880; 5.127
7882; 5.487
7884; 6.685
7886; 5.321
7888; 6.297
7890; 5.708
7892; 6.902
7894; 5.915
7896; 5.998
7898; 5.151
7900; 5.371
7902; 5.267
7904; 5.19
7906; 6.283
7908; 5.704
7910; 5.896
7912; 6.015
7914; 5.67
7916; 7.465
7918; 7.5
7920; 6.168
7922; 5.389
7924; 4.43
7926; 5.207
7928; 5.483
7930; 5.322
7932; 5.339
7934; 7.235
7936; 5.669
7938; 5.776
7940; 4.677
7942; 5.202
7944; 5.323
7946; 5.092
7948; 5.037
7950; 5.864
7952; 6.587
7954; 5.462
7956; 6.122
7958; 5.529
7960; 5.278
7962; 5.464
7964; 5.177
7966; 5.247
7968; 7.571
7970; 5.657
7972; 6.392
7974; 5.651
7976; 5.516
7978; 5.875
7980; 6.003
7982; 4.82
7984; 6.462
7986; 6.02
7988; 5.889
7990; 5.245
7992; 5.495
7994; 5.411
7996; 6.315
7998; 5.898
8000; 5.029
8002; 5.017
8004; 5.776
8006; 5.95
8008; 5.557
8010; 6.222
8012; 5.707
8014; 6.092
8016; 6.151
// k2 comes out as 5.99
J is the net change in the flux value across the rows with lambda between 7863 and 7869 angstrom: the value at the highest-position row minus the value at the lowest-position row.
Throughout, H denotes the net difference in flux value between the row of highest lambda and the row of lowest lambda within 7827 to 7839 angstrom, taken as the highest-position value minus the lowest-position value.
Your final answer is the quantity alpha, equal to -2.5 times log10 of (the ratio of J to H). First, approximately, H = 0.3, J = 0.2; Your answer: 0.5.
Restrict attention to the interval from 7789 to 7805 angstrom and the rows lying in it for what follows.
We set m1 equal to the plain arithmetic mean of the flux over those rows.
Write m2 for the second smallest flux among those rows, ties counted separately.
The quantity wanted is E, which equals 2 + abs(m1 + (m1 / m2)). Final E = 8.89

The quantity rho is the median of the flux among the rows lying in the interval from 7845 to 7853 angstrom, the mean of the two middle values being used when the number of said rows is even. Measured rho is 5.9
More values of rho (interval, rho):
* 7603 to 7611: 4.6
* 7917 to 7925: 5.8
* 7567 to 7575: 5.0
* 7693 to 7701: 6.0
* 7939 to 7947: 5.1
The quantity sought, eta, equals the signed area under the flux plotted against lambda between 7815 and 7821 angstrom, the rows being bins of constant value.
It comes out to 34.1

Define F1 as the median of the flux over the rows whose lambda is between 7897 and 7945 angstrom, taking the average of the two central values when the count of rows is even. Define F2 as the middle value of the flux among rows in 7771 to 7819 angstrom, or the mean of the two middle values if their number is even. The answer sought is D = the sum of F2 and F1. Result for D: 11.3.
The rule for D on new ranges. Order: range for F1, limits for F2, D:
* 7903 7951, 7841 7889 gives 11.4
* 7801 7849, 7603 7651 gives 11.1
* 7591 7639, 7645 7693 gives 10.9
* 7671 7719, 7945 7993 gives 11.5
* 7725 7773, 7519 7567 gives 11.1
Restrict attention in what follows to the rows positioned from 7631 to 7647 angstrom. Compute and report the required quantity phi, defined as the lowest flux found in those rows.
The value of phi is 4.728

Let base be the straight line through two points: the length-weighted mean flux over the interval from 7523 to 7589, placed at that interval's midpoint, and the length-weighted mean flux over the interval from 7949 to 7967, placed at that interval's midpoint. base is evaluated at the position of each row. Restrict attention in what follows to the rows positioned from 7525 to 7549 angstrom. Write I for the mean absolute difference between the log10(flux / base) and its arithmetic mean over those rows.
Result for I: 0.0329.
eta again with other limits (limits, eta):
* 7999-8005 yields 31.6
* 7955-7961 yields 33.9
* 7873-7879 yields 36.4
